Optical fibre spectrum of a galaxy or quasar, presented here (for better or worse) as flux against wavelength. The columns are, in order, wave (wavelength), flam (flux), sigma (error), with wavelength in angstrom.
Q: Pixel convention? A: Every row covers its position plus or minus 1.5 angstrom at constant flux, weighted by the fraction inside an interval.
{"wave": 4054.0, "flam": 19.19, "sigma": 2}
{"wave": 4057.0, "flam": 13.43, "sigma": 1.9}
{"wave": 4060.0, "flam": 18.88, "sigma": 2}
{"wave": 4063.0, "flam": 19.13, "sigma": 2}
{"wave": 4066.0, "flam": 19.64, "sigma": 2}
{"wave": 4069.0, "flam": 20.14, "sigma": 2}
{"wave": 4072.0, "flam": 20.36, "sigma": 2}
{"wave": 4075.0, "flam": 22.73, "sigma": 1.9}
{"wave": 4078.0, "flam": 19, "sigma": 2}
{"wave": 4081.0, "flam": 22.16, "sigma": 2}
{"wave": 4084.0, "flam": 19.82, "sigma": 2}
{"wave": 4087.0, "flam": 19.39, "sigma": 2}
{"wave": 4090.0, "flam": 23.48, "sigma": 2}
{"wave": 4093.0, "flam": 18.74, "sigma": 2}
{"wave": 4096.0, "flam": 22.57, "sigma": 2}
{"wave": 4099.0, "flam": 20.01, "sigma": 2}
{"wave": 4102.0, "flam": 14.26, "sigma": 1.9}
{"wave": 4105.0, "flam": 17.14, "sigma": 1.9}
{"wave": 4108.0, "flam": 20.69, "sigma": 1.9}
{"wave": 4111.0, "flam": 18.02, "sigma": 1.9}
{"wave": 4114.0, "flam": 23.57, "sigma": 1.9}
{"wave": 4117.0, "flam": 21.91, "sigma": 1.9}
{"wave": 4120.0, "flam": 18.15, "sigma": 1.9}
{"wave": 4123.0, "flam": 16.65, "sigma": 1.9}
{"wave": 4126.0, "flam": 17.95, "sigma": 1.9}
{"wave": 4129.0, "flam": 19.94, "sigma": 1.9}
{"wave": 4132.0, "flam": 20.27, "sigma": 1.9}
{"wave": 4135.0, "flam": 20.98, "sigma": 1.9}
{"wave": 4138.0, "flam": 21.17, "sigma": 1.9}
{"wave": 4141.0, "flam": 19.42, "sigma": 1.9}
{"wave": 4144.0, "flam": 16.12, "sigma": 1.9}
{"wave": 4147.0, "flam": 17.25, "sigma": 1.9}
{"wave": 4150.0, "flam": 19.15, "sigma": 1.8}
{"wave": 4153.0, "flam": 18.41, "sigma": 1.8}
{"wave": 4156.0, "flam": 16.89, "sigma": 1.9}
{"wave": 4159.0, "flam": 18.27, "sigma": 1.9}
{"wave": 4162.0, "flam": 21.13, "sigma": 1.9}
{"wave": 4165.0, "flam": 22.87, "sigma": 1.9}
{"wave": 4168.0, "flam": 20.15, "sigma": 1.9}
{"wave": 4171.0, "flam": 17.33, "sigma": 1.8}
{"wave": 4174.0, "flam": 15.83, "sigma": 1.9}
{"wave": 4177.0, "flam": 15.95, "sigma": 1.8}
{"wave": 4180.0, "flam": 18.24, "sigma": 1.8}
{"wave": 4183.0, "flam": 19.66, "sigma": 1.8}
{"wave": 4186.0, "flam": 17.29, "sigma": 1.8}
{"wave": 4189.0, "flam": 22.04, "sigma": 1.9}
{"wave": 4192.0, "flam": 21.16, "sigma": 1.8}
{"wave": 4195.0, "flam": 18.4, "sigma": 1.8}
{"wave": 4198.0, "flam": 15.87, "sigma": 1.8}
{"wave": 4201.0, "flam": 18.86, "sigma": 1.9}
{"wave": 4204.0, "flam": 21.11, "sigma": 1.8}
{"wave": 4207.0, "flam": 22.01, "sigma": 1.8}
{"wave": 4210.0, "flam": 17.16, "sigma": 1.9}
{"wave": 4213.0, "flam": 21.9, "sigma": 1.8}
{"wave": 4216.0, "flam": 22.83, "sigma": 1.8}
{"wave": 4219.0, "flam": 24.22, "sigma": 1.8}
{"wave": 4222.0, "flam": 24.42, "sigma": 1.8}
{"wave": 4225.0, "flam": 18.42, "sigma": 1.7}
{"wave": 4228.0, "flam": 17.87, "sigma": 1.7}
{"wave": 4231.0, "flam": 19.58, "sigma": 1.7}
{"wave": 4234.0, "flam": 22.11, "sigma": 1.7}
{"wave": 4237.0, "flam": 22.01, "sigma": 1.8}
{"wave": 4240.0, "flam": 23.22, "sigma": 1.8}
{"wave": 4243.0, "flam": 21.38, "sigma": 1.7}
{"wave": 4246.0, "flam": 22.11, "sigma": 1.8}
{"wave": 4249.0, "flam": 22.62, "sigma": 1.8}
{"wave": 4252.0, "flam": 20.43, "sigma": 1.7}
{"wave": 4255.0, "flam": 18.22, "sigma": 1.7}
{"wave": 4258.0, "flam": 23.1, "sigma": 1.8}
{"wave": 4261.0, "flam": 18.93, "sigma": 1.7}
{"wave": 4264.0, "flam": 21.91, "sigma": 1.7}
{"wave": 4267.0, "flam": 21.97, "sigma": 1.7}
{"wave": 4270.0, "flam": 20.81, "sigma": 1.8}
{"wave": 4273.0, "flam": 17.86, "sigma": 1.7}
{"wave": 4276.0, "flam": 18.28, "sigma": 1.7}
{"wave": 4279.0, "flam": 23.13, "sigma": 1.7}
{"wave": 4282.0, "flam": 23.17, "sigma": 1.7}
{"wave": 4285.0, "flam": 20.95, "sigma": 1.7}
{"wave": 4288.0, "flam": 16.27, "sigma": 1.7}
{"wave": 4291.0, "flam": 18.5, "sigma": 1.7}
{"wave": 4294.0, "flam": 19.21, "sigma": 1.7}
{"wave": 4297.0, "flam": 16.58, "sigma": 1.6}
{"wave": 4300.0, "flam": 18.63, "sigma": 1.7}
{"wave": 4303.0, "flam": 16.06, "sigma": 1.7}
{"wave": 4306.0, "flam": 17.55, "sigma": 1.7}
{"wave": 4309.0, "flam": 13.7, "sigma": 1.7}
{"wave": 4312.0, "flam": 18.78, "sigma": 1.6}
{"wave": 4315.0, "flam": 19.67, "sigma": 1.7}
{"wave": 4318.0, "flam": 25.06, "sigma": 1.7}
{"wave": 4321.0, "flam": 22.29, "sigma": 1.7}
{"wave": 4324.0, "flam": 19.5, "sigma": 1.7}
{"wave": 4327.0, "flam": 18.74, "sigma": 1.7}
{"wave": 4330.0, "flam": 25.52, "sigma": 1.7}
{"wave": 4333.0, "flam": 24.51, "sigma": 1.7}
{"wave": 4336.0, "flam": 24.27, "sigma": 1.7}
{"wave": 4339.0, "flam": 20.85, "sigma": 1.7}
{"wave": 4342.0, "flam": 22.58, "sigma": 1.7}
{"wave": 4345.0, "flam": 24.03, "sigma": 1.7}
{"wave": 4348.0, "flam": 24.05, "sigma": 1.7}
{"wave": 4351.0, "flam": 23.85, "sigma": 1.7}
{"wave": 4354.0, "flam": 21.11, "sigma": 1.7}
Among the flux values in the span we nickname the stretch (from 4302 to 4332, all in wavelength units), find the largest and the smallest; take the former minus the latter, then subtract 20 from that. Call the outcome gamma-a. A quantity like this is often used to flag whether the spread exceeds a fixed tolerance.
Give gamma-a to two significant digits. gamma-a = -8.2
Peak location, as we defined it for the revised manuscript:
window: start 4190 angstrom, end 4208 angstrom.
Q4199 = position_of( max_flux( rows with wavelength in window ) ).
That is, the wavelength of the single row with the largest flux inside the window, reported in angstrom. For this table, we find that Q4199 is 4207.0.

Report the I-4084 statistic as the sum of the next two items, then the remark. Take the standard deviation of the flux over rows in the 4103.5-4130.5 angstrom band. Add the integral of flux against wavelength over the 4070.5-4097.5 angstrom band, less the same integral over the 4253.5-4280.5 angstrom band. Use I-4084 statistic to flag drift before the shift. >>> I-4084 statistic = 14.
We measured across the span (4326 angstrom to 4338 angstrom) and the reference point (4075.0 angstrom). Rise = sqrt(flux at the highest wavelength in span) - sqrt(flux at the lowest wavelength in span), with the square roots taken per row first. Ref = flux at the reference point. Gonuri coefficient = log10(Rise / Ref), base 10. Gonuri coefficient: -1.58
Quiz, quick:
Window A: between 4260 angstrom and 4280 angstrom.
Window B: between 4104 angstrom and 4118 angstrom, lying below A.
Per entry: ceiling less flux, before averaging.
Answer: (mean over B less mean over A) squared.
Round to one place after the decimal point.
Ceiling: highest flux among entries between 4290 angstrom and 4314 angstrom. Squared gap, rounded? 0.0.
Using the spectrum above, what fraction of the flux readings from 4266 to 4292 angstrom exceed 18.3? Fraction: 0.67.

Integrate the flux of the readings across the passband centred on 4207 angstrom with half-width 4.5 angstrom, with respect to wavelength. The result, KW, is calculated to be 181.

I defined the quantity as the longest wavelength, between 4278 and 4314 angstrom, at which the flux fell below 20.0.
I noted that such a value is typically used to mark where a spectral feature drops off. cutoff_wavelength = 4312.0 angstrom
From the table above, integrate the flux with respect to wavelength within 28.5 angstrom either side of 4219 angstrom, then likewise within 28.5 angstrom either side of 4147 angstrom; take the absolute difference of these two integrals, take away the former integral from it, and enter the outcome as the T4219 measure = -1074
